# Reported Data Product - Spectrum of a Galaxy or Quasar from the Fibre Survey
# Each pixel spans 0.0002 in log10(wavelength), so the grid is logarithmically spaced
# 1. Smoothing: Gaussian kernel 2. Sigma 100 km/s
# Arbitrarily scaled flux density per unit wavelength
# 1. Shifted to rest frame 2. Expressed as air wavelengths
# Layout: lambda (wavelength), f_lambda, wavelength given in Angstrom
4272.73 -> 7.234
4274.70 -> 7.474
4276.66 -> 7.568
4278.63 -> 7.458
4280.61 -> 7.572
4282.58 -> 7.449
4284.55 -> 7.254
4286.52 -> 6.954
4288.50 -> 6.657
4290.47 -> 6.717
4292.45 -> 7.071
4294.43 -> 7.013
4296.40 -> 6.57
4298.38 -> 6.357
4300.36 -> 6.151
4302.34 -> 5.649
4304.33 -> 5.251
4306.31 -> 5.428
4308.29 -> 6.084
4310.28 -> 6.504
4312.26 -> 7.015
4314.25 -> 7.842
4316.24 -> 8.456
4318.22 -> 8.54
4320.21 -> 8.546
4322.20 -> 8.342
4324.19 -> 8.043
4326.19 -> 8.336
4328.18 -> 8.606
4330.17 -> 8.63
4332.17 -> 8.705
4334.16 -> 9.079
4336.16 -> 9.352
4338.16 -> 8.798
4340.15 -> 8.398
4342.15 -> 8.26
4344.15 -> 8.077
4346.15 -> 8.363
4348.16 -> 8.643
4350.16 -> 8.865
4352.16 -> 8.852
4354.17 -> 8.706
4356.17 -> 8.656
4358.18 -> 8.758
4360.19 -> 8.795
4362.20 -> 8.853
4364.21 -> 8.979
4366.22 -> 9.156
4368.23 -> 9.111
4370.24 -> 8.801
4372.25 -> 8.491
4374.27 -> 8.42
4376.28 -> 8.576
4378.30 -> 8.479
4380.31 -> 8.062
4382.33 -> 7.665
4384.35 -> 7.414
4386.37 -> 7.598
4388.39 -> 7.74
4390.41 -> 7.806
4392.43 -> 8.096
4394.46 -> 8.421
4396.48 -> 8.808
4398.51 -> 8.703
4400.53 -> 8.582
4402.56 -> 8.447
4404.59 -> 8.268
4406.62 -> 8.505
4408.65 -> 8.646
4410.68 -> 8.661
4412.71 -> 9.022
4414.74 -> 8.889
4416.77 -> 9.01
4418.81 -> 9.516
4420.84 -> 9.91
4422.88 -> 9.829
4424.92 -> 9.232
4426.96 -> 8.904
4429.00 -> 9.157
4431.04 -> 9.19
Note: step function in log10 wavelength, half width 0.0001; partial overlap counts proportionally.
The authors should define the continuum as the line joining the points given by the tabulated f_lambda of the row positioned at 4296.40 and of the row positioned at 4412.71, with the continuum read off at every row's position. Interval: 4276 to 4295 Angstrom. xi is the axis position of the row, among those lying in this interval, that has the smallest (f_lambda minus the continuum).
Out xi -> 4288.50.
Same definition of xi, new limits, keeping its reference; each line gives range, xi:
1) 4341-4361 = 4344.15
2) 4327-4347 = 4344.15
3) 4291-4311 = 4304.33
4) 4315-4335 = 4324.19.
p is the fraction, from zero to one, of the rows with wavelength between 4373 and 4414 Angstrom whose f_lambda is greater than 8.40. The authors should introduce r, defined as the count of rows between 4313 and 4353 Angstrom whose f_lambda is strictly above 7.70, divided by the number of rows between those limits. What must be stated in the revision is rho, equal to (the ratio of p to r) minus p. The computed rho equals 0.00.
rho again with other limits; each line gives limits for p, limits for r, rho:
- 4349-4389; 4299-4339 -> 0.40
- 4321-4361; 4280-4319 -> 3.68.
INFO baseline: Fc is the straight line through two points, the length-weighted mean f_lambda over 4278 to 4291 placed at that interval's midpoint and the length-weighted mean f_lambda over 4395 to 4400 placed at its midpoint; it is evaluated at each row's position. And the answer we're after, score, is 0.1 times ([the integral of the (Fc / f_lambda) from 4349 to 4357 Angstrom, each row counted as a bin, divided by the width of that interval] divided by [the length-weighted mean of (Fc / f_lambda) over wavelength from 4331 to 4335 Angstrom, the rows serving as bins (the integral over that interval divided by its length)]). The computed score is 0.105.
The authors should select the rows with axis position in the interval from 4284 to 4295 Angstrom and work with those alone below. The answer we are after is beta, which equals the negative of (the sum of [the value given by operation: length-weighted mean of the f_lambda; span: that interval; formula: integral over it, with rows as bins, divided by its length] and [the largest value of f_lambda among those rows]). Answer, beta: -14.2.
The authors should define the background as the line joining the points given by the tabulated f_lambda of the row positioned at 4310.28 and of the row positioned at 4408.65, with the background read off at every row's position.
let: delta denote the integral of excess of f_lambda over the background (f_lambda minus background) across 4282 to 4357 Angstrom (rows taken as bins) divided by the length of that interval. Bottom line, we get 0.99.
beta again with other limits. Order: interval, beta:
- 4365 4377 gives -17.9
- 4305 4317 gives -15.3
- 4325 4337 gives -18.1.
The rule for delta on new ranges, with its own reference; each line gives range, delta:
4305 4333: 1.06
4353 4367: 1.25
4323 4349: 1.49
